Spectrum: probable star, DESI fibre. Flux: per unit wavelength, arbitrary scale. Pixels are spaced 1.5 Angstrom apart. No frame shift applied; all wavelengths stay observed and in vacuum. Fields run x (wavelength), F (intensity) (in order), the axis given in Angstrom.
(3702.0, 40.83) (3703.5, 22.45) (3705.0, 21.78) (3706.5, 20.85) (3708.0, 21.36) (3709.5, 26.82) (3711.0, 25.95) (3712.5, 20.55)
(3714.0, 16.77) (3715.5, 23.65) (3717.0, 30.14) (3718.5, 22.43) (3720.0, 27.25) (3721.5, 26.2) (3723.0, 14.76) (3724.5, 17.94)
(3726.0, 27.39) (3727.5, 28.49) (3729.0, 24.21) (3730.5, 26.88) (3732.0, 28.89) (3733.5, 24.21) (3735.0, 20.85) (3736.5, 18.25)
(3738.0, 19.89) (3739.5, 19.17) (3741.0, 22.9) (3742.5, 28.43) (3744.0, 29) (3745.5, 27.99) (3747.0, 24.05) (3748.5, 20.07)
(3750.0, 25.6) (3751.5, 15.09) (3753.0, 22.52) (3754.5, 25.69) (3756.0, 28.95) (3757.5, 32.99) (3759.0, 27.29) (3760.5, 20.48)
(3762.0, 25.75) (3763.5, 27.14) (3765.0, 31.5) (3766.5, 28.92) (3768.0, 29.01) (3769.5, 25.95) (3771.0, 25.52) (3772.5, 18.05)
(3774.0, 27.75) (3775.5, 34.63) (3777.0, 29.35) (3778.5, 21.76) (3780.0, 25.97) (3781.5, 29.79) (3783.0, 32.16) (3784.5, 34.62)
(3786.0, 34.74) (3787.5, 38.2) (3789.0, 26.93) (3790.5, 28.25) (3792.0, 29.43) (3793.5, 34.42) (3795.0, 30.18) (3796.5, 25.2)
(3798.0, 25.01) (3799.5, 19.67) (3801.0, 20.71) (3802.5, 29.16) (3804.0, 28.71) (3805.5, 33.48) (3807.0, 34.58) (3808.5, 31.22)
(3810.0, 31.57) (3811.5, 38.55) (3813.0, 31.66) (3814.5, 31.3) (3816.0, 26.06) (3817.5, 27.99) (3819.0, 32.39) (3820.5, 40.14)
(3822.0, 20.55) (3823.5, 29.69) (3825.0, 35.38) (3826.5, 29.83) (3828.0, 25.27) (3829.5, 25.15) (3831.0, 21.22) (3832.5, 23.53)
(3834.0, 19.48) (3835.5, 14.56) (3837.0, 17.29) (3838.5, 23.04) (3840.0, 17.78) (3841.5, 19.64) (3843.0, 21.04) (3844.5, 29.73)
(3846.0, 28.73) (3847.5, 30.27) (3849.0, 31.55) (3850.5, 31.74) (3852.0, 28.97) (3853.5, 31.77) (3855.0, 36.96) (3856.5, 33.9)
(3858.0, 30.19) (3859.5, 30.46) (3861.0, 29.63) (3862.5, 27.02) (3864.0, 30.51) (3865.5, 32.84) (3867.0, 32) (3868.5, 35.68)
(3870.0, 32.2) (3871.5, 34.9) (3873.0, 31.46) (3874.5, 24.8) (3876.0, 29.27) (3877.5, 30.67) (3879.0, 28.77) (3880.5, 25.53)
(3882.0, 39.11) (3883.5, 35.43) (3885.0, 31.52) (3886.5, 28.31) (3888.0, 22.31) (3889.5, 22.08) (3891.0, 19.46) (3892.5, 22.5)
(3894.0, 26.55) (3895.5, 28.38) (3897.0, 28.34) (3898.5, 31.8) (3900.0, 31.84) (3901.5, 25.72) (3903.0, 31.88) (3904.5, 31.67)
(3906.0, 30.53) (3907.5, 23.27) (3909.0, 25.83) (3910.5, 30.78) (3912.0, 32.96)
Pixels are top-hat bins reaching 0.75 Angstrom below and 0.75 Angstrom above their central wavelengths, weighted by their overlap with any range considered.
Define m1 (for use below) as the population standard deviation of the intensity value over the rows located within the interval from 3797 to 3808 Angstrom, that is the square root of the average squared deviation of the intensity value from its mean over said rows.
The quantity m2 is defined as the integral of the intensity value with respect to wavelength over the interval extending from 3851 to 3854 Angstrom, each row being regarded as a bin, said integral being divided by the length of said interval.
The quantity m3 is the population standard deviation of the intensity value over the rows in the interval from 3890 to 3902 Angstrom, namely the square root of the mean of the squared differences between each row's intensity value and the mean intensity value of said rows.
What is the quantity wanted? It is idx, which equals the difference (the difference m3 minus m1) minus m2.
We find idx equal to -31.7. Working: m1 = 5.4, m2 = 30.4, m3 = 4.0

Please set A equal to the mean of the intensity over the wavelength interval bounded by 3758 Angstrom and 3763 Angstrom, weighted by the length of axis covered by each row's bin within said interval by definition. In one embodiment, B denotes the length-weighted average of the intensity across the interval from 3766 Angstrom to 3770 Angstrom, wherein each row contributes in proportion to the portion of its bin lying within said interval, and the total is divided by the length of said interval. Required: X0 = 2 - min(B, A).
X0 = -23.1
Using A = 25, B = 28.0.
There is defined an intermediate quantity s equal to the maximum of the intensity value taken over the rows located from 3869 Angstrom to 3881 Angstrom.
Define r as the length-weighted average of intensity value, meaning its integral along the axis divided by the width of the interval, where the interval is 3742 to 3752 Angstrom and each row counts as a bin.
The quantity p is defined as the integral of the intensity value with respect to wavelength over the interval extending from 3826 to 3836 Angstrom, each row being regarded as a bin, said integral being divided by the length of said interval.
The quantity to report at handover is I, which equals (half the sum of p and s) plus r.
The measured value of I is 53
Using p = 22.7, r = 24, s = 34.9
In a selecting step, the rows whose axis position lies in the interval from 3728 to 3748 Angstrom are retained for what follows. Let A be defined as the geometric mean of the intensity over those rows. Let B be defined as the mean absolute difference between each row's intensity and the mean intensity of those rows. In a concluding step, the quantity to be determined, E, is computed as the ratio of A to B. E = 7.7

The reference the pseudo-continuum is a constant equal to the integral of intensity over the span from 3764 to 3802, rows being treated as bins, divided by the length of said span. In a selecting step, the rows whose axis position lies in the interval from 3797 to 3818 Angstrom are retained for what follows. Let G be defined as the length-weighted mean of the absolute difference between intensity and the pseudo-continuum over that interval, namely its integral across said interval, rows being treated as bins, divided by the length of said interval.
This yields 4.1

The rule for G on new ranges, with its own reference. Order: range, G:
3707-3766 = 4.6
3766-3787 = 3.8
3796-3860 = 4.9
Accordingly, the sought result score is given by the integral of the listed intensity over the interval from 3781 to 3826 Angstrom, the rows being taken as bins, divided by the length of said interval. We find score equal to 30.4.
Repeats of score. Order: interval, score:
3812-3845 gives 25.6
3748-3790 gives 27.4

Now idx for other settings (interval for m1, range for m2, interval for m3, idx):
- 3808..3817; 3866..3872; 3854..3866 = -34.4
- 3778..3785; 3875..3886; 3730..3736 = -32.8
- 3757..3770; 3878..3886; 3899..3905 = -32.7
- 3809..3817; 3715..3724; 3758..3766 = -24.3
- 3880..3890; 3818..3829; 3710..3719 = -32.1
